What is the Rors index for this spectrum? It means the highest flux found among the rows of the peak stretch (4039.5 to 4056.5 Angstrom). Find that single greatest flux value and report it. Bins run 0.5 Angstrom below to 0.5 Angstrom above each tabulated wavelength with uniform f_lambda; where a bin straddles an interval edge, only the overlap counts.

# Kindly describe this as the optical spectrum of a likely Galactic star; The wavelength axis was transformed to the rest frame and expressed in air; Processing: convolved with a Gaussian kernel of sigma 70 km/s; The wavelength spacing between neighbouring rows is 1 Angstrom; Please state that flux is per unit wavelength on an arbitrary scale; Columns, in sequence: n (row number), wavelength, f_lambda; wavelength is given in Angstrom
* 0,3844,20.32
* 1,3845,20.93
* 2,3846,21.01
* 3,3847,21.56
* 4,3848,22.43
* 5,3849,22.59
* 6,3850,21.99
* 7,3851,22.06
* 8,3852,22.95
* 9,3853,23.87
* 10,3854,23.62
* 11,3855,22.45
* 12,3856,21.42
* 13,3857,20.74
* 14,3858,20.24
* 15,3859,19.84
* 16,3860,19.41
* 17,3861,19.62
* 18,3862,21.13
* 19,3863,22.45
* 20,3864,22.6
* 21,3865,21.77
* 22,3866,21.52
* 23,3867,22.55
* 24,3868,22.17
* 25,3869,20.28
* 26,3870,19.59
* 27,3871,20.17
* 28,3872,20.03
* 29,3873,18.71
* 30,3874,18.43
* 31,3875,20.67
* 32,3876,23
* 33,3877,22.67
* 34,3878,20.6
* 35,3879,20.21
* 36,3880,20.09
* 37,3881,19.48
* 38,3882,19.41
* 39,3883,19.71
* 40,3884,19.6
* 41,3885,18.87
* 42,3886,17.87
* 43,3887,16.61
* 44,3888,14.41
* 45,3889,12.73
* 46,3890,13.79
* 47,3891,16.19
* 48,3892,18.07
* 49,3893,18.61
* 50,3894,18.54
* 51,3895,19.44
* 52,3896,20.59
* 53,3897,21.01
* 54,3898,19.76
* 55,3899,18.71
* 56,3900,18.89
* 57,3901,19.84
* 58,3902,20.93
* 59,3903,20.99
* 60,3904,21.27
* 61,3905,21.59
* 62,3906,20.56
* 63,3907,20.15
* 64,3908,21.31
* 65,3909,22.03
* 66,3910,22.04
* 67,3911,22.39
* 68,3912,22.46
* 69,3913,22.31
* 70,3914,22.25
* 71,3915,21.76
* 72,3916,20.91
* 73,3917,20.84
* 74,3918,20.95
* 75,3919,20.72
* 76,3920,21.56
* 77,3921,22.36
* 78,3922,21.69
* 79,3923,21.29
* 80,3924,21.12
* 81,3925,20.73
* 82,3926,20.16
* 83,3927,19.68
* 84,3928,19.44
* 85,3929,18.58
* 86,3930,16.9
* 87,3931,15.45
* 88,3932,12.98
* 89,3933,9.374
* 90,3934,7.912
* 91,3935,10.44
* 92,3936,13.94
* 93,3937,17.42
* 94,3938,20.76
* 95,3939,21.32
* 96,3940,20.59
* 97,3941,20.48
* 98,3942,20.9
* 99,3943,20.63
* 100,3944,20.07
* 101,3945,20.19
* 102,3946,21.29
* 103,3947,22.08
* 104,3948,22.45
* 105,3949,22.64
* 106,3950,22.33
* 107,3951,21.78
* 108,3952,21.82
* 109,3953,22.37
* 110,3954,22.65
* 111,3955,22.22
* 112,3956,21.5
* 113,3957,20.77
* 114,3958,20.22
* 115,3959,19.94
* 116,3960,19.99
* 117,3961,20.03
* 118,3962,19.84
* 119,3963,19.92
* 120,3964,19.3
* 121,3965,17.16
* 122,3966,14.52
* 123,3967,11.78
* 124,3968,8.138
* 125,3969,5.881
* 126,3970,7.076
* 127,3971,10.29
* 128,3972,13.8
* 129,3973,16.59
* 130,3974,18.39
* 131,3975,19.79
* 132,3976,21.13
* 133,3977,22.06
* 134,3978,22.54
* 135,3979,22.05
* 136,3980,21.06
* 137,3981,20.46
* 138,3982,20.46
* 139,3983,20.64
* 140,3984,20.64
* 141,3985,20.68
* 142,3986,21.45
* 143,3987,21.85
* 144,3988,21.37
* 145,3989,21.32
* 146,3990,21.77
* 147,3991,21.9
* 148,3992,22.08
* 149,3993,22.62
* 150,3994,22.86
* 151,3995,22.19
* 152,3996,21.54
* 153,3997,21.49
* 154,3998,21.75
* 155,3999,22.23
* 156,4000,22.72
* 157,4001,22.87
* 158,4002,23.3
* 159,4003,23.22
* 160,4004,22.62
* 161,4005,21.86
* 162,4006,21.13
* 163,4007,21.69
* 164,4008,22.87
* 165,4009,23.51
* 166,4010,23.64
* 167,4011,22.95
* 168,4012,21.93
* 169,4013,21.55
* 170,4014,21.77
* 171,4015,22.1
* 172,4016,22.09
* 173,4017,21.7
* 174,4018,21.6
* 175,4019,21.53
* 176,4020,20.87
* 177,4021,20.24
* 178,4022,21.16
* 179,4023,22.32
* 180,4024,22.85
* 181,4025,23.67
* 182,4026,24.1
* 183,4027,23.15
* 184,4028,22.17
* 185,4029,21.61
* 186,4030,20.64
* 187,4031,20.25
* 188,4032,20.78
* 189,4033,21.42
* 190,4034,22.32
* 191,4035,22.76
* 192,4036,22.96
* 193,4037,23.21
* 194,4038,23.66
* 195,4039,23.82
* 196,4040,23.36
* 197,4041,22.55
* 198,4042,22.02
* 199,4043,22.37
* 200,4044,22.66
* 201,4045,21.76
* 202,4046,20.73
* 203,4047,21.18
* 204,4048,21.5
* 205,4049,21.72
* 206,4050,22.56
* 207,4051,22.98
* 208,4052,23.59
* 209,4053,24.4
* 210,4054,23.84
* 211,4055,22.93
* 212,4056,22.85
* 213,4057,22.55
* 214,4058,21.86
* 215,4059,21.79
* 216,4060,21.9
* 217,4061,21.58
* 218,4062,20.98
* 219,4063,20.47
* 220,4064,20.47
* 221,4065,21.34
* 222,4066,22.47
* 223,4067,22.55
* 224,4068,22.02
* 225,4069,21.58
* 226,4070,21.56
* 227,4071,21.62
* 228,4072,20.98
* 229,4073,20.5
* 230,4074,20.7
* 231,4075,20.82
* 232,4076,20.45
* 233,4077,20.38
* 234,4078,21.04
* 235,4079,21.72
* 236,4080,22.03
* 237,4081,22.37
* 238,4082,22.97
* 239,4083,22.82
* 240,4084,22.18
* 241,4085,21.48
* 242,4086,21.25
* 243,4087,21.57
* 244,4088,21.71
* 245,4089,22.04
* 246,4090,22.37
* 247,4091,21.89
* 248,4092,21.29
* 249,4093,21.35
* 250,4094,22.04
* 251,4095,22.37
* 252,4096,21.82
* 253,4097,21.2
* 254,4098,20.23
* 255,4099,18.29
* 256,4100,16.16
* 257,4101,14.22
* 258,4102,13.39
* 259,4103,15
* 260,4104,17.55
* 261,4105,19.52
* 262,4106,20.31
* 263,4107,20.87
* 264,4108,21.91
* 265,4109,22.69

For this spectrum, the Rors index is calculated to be 24.4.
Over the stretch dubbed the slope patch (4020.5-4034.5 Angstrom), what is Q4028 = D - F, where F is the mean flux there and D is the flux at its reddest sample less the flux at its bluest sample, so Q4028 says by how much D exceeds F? -19.8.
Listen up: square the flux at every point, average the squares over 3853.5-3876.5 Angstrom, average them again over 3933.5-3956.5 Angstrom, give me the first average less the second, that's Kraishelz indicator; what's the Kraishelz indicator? 31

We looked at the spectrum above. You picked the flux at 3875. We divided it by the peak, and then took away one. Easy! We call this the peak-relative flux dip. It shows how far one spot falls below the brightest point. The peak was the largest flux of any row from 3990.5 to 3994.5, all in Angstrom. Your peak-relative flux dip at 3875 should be -0.10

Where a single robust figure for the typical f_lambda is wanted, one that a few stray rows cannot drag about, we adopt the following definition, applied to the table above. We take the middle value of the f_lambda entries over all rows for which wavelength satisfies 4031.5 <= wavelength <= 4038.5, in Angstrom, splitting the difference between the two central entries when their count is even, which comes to 22.8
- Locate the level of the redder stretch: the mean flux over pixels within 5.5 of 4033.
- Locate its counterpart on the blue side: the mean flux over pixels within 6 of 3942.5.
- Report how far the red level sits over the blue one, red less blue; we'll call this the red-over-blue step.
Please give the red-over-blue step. 1.3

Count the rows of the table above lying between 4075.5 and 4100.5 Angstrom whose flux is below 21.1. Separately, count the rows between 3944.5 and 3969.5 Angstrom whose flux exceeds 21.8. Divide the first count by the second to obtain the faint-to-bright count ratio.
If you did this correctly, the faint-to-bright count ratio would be 0.75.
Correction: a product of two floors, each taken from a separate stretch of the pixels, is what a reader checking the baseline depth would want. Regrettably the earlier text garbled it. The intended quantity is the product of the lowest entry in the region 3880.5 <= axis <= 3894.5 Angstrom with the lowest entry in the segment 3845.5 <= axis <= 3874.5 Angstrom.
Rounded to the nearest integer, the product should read 235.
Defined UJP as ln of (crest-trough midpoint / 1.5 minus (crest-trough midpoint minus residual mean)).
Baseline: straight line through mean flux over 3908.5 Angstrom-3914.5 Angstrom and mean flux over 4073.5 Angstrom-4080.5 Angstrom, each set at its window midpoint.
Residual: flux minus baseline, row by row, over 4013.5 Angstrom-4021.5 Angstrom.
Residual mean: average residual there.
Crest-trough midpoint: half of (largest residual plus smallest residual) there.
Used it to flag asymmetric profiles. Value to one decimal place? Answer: -2.1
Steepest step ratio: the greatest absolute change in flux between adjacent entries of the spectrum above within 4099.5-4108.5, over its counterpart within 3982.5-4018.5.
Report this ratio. 2.2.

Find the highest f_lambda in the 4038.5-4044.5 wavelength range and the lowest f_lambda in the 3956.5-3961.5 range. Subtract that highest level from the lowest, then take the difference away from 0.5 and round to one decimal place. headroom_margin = 4.4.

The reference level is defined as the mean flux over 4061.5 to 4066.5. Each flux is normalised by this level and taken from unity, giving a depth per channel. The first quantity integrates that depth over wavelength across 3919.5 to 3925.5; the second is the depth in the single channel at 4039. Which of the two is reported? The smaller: -0.13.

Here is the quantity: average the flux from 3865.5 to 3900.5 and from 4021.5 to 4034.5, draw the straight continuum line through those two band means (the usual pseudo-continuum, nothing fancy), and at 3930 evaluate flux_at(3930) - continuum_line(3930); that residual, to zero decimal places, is -3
